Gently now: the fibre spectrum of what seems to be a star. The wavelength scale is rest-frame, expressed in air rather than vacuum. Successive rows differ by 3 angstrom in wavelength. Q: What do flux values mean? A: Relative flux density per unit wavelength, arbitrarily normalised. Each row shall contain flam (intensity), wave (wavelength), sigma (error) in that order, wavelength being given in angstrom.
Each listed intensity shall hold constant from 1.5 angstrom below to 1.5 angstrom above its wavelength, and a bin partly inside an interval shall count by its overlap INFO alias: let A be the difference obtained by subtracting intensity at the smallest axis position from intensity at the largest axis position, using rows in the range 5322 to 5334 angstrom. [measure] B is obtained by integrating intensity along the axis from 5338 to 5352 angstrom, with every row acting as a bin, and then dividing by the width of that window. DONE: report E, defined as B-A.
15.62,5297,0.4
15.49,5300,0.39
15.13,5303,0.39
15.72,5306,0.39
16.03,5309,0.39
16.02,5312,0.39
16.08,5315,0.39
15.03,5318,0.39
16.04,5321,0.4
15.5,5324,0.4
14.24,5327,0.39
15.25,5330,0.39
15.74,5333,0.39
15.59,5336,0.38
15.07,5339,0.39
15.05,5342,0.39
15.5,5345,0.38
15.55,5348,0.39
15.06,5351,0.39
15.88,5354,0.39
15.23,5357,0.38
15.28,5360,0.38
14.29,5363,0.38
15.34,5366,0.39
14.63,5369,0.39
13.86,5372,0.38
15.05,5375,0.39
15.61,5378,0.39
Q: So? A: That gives 15.0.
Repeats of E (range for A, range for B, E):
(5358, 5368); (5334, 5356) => 15.3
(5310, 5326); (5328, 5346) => 15.9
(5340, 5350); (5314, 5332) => 14.8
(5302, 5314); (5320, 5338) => 14.5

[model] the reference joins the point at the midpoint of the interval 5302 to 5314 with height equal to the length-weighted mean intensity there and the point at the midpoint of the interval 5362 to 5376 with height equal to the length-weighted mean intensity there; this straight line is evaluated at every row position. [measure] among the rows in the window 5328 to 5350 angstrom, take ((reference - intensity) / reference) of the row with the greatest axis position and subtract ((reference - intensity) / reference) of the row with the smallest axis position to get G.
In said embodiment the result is -0.042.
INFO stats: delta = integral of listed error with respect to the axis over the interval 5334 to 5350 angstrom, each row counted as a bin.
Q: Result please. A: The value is 6.18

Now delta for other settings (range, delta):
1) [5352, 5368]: 6.15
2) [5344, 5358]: 5.41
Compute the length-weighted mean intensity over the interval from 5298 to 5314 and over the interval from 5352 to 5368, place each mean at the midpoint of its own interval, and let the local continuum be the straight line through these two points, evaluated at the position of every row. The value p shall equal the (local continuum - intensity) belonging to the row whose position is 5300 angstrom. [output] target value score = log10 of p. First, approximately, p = 0.26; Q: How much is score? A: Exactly -0.6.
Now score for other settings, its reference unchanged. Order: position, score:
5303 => -0.2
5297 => -0.8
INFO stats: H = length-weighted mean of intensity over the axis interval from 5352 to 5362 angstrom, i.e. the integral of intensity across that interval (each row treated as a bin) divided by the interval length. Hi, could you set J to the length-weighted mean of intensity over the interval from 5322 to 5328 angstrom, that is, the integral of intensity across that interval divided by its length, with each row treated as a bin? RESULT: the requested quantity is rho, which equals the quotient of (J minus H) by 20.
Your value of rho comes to -0.018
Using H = 15.4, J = 15.0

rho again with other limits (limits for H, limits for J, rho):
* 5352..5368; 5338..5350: 0.006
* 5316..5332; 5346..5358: 0.009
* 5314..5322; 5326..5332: -0.040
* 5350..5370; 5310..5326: 0.029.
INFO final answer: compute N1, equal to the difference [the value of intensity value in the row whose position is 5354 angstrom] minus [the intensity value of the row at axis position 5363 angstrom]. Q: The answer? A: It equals 1.6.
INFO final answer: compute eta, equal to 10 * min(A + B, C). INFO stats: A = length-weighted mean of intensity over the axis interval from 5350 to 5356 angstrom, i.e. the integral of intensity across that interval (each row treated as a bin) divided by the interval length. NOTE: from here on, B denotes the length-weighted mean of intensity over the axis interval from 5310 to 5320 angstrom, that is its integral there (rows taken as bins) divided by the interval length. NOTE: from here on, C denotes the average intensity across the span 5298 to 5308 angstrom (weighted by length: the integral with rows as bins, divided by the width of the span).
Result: 154.8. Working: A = 15.5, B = 15.74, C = 15.5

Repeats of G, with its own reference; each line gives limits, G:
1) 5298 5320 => 0.009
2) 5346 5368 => -0.009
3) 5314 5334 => 0.000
